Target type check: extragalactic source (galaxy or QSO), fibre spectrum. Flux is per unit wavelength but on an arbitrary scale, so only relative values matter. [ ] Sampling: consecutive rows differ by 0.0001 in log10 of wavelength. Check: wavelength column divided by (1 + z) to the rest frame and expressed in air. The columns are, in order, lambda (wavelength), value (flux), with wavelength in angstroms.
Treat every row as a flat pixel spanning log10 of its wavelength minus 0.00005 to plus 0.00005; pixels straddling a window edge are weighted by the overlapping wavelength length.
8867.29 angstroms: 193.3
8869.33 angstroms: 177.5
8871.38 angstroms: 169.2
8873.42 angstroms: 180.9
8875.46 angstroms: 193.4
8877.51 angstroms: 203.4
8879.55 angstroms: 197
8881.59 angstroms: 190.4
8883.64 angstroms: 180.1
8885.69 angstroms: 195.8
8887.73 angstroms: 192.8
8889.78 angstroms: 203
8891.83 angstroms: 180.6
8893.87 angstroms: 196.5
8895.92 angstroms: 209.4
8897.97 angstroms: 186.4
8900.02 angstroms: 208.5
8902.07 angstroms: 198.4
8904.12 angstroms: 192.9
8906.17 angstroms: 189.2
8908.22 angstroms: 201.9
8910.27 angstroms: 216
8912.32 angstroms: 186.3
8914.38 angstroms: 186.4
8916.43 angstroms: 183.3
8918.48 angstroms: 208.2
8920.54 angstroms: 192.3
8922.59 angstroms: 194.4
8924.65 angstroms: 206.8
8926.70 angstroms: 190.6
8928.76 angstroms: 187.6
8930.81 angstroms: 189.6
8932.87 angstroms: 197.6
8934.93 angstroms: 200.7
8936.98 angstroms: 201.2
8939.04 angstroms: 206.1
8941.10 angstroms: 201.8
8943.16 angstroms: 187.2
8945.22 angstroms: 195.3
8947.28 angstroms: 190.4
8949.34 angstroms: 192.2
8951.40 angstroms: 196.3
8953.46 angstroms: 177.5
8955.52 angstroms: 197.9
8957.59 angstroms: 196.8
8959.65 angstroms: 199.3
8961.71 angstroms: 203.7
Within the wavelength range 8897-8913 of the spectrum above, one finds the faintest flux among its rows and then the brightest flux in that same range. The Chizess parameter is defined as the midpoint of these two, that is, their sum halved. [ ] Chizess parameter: 201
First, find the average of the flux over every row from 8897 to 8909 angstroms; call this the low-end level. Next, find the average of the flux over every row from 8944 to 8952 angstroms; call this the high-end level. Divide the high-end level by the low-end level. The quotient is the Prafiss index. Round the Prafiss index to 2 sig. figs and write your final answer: 0.99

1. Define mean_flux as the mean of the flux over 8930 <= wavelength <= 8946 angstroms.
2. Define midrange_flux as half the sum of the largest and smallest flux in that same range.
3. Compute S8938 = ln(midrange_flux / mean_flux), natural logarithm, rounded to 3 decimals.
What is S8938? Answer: -0.004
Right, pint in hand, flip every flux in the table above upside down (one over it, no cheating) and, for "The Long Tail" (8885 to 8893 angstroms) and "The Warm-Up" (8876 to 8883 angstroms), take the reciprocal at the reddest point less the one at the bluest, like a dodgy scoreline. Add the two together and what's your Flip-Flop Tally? 0.0008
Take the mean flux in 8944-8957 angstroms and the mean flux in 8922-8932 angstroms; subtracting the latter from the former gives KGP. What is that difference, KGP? -2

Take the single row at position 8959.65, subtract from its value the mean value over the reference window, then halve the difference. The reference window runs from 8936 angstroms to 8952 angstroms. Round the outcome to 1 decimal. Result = 1.5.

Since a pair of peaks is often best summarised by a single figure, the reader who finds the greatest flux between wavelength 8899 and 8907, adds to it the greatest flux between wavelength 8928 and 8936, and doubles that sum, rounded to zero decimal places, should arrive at 818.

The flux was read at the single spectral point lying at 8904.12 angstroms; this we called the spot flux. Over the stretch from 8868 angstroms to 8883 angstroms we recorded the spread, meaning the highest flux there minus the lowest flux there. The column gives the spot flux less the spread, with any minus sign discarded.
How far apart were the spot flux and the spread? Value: 159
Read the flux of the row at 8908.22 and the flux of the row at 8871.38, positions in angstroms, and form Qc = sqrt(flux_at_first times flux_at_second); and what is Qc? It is 185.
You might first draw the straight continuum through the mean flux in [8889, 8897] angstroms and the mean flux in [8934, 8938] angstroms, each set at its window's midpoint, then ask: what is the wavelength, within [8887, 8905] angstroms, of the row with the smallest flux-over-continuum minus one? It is 8891.83 angstroms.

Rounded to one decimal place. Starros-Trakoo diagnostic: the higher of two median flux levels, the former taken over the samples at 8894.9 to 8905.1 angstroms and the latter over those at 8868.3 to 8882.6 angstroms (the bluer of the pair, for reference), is 198.4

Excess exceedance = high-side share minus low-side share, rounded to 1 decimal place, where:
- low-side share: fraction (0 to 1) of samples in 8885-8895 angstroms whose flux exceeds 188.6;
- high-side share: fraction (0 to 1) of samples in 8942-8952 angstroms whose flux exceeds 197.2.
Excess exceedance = -0.8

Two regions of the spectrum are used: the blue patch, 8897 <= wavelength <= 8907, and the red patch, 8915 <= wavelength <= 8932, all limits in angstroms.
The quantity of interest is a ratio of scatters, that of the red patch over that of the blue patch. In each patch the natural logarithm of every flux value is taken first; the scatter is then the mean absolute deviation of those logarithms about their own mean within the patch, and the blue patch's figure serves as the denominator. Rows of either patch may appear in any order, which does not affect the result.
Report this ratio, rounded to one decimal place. 1.0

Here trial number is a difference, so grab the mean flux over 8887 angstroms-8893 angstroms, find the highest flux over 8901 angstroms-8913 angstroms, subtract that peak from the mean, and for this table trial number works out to -24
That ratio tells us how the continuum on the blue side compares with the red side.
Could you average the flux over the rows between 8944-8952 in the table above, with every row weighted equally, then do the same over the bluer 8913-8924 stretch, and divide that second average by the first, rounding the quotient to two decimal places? 1.00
